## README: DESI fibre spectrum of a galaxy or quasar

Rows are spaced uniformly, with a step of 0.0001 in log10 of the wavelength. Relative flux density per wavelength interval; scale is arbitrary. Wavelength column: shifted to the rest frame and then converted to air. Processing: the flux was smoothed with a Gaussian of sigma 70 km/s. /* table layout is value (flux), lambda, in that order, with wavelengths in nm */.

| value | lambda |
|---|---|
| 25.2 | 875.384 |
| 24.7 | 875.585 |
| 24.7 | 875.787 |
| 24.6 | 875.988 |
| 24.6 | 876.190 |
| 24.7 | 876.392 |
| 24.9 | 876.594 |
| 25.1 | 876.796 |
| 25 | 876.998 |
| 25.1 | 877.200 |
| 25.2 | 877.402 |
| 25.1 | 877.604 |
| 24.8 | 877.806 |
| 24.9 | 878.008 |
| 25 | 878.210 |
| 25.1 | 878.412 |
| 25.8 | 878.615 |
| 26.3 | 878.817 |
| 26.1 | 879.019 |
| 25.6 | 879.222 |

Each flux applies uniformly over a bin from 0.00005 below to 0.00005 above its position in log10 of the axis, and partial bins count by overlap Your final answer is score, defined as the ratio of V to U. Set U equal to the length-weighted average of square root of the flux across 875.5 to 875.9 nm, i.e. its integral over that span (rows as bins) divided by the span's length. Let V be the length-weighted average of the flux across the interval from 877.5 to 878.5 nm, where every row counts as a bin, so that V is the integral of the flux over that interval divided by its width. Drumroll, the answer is 5.03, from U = 4.97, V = 25.0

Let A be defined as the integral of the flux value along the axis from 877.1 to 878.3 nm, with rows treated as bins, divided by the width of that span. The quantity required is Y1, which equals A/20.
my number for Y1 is 1.25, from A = 25.0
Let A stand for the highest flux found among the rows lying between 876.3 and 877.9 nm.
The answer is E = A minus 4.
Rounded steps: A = 25.2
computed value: 21.2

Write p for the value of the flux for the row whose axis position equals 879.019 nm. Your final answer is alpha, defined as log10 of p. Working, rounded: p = 26.1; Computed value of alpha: 1.42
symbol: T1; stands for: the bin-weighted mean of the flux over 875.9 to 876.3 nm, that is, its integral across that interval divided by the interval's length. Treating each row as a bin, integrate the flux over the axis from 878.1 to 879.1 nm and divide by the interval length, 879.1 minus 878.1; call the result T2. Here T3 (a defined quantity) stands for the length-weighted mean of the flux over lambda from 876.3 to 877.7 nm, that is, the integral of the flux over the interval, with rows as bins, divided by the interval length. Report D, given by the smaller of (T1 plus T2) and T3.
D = 25.0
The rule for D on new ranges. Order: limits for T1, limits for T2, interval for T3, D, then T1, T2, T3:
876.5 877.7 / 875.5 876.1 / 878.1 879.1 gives 25.7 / 25.1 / 24.7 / 25.66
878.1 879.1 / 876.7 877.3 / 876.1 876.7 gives 24.7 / 25.7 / 25.1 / 24.72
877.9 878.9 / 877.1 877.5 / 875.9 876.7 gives 24.7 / 25.4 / 25.2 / 24.68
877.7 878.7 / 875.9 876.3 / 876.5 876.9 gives 25.0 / 25.1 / 24.6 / 24.99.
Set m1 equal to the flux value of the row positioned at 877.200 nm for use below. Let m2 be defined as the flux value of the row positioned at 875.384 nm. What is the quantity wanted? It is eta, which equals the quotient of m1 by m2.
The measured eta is 1.00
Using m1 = 25.1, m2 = 25.2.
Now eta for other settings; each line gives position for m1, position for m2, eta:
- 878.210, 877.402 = 0.99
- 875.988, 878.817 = 0.94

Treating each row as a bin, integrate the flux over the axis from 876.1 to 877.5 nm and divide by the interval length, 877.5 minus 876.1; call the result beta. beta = 24.9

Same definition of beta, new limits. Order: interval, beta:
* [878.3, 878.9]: 25.7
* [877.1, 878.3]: 25.0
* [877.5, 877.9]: 25.0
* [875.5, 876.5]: 24.7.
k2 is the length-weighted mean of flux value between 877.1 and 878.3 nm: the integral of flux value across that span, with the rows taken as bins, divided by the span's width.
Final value 25.0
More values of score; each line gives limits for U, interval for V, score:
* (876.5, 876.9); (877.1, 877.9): 5.01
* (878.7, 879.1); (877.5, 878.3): 4.87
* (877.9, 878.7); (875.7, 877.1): 4.94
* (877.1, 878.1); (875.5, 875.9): 4.94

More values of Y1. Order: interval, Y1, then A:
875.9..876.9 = 1.24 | 24.8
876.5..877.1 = 1.25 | 25.0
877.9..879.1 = 1.28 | 25.5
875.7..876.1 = 1.23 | 24.7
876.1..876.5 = 1.23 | 24.6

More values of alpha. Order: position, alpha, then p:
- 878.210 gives 1.40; 25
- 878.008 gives 1.40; 24.9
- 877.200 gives 1.40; 25.1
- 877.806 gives 1.39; 24.8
